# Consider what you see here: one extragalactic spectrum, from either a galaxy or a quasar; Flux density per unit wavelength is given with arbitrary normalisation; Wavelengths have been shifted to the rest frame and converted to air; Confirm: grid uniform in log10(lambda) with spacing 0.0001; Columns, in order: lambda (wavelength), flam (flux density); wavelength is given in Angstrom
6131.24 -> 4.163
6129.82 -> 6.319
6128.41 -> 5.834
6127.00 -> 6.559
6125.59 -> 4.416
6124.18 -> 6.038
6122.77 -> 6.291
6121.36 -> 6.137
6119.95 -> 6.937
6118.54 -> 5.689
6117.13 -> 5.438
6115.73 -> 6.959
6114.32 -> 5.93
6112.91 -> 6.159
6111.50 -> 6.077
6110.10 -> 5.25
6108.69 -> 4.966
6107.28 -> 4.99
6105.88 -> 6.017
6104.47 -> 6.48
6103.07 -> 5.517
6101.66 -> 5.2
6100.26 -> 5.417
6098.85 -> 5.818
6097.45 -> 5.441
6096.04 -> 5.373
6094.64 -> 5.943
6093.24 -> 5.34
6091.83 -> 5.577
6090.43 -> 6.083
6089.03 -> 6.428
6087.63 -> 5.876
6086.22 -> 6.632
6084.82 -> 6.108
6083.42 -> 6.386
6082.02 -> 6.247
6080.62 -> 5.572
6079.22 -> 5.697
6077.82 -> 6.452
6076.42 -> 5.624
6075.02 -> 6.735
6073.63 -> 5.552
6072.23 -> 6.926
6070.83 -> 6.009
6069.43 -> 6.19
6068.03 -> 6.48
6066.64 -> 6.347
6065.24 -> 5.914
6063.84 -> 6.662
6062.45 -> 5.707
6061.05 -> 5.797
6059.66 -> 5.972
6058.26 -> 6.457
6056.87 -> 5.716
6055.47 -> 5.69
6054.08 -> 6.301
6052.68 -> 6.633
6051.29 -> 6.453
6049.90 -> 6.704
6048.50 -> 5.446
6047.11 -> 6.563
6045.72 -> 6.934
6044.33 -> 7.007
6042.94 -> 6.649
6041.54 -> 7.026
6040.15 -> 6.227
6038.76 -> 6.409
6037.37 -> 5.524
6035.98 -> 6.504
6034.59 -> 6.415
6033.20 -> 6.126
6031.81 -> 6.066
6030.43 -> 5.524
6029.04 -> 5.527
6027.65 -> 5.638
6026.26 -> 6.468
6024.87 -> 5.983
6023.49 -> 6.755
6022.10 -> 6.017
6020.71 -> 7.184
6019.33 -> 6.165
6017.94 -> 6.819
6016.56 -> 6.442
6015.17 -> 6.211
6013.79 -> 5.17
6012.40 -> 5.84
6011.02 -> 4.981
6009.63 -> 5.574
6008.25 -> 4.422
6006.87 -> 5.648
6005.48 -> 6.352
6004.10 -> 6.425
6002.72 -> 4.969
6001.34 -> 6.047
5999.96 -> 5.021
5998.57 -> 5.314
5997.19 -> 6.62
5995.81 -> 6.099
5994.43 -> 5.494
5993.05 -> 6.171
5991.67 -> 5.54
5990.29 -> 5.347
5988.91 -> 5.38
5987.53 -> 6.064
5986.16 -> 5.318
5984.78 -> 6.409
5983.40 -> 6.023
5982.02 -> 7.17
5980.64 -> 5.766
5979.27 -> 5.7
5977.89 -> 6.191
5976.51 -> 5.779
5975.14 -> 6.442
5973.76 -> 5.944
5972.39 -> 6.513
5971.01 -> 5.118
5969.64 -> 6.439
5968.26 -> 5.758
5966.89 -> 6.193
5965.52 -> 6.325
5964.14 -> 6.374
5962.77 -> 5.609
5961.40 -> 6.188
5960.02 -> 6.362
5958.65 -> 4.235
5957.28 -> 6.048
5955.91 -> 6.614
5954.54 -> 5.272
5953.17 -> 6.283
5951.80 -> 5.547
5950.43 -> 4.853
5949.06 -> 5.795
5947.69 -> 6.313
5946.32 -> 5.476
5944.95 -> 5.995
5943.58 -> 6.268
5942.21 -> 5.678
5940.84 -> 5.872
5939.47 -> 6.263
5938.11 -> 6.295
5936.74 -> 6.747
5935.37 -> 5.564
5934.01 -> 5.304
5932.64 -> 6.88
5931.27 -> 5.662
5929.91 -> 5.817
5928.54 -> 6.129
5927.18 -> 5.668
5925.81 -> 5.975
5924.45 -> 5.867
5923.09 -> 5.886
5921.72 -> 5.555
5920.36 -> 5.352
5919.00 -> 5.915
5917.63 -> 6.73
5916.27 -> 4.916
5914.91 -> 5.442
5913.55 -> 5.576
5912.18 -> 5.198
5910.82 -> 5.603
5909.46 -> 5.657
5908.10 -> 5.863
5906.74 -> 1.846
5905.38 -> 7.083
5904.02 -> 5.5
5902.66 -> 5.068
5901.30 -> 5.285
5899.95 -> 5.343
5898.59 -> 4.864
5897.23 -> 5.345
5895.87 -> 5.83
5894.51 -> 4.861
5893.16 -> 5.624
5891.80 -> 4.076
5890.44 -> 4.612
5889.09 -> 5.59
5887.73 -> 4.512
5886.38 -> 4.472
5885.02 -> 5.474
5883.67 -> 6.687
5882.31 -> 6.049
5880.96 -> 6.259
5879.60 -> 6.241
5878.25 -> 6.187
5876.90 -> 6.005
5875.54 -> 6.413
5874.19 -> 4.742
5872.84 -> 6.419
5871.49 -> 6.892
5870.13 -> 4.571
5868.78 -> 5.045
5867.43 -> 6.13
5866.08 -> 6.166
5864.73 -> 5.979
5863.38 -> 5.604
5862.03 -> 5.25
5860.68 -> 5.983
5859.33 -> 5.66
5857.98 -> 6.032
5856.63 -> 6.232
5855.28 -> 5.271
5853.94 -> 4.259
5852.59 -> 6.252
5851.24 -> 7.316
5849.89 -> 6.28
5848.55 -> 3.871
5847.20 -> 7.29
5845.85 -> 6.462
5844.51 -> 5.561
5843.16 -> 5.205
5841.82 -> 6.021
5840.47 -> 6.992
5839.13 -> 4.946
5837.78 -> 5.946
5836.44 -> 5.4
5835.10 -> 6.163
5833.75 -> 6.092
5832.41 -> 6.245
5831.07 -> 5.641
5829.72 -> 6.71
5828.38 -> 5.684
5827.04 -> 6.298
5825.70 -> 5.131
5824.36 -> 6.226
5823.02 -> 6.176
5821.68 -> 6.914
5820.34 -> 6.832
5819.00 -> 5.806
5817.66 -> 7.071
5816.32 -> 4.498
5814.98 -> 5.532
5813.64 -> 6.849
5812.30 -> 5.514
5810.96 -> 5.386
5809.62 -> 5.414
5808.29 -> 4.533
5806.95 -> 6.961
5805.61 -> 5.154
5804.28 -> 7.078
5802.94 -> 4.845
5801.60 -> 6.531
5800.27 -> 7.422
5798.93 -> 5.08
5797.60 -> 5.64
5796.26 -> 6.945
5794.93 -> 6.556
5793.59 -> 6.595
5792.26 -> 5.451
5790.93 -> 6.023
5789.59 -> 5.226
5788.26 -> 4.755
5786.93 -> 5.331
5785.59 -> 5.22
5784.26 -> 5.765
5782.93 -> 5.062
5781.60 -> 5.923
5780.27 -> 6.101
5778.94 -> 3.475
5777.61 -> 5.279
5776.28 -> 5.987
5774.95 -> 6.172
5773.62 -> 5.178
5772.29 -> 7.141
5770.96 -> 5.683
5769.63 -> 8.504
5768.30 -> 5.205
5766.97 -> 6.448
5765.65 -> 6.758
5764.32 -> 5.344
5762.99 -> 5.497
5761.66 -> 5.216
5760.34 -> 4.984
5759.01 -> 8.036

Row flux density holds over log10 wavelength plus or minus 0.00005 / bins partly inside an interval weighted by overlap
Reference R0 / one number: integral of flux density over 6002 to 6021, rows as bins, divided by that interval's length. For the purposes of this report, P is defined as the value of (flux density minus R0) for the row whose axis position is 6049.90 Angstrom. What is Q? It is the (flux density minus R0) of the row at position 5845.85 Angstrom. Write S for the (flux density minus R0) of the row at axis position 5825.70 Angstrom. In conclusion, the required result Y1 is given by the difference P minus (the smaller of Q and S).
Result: 1.57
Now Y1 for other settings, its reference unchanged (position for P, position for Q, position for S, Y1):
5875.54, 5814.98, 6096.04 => 1.04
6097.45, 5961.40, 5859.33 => -0.22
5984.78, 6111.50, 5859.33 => 0.75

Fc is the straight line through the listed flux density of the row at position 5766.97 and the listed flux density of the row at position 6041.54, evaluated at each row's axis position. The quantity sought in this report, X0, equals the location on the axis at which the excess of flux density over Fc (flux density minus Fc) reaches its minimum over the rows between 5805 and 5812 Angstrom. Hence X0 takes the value 5808.29 Angstrom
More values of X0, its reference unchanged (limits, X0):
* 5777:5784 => 5778.94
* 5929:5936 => 5934.01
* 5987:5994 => 5990.29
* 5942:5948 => 5946.32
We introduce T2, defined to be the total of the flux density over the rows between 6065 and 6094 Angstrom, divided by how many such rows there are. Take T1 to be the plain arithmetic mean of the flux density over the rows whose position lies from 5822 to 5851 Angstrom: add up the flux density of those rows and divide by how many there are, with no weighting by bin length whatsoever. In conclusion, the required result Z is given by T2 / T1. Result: 1.03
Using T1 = 5.92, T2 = 6.10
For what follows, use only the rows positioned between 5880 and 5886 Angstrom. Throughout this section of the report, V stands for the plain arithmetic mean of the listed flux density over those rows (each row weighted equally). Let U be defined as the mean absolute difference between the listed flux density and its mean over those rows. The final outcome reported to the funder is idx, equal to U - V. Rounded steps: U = 0.356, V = 6.12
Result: -5.76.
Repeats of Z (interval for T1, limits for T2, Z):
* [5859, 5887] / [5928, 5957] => 1.02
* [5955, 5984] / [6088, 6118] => 0.95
